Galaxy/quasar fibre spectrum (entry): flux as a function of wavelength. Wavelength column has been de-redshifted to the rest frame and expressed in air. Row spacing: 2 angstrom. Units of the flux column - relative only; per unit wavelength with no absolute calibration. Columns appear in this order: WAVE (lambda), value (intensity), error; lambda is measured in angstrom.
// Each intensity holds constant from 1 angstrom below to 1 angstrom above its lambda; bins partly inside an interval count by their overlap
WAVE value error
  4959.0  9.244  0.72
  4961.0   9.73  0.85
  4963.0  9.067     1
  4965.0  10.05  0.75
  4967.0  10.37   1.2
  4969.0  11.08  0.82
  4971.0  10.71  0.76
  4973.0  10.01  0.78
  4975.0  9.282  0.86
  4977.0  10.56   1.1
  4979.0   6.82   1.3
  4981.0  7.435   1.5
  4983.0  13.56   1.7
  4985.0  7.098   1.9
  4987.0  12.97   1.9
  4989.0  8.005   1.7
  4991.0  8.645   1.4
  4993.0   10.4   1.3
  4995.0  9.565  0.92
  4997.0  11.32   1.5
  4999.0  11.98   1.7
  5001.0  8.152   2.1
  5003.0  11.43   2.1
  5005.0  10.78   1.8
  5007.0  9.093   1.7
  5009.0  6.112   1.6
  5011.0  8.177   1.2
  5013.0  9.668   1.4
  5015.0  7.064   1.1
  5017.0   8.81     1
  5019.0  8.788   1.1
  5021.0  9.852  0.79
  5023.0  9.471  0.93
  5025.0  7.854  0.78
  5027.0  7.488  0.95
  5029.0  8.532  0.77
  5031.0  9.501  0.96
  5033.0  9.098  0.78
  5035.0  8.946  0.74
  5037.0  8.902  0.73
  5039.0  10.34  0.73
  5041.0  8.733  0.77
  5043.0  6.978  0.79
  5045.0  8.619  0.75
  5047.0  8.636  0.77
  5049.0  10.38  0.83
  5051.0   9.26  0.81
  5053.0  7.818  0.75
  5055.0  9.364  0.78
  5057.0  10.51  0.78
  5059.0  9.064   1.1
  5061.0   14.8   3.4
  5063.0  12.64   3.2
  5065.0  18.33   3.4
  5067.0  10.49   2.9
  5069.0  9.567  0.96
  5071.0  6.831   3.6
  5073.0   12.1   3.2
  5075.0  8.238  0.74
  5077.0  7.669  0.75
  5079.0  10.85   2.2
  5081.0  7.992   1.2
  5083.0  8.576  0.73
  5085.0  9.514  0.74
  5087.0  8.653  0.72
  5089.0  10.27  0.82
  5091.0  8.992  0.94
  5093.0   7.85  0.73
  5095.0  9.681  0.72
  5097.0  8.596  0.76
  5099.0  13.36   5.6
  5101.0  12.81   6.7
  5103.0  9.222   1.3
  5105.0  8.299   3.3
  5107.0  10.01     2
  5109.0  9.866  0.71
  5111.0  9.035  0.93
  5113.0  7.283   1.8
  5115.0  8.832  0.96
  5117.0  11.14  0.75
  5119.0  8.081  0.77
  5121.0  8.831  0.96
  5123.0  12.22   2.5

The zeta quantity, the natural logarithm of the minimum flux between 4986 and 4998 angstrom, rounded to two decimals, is 2.08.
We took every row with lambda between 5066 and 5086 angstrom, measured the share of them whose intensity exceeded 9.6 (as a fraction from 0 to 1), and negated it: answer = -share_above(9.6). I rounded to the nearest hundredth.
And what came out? -0.30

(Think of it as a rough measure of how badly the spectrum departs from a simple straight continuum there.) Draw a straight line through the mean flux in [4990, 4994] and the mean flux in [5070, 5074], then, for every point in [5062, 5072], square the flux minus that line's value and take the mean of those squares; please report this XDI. 19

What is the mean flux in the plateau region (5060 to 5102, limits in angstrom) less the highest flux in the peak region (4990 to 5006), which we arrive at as -1.6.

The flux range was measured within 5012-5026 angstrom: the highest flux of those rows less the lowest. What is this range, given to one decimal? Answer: 2.8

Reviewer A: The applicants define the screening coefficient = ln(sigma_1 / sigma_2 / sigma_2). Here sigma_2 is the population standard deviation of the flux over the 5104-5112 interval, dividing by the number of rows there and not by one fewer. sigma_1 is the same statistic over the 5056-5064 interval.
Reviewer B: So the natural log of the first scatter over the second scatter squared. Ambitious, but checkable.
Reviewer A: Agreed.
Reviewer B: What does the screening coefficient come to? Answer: 1.52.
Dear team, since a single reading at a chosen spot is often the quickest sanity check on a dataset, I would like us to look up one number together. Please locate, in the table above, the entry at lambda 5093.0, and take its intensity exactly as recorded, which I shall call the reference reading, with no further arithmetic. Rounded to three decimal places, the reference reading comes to 7.850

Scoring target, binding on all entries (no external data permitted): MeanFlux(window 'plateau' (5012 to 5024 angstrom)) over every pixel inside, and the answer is 8.9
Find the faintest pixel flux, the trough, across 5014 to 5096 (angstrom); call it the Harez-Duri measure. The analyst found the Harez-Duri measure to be 6.831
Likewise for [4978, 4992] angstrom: 6.82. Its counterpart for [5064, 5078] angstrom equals 6.831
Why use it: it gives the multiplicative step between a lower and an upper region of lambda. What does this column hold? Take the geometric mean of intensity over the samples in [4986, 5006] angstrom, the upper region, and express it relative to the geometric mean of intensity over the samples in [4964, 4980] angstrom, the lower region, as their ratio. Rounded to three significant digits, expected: 1.04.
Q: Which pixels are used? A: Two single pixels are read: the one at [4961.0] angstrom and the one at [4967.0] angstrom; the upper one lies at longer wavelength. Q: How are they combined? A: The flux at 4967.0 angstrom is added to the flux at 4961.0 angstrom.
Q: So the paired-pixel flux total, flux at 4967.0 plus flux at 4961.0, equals 20.1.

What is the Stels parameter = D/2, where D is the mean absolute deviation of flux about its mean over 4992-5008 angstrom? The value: 0.53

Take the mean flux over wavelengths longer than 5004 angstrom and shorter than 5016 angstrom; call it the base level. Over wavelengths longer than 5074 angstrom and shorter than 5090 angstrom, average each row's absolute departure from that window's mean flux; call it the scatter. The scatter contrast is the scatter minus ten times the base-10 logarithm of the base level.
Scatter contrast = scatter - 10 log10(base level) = -8.4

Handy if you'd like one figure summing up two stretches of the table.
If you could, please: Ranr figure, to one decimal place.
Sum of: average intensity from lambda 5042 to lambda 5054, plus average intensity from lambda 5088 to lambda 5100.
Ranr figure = 18.4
